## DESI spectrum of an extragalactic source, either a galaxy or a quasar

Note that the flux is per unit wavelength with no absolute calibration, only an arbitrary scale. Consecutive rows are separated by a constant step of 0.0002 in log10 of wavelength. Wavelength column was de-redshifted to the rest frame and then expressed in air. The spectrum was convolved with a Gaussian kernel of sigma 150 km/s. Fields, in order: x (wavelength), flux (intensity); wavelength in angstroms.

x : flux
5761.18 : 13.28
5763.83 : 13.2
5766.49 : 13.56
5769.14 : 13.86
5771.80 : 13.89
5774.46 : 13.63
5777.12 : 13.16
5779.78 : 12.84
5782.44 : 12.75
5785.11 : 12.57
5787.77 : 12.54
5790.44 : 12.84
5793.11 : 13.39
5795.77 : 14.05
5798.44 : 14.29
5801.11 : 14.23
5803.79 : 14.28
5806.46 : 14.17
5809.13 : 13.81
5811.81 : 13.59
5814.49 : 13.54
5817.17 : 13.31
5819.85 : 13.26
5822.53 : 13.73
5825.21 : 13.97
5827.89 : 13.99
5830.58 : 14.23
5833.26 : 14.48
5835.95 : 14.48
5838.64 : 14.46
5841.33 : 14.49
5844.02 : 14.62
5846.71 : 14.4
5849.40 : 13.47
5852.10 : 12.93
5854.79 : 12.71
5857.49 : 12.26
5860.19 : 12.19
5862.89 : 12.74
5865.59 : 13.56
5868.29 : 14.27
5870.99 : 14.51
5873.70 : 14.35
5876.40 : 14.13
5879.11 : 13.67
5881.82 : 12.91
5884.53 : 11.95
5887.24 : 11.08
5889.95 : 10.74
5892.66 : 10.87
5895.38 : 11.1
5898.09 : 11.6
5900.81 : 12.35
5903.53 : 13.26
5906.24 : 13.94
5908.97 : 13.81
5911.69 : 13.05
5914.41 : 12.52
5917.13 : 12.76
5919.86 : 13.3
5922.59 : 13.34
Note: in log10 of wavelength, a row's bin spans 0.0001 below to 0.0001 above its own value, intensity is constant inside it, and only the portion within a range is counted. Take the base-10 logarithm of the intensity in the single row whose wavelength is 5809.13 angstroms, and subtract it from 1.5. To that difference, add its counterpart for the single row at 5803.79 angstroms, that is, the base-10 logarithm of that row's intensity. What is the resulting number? 1.51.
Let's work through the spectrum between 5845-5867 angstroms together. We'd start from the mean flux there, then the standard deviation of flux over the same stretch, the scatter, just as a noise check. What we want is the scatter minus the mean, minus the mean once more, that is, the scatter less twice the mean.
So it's -25.4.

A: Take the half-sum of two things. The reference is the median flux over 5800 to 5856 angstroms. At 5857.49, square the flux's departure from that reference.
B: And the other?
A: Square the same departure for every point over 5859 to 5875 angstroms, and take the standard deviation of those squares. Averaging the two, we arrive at 2.1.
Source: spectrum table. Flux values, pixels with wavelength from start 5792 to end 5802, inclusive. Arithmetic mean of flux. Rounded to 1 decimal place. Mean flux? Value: 14.0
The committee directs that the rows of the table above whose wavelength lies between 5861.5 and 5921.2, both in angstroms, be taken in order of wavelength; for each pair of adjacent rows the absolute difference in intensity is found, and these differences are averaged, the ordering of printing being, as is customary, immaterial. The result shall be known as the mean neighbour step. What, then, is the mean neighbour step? 0.5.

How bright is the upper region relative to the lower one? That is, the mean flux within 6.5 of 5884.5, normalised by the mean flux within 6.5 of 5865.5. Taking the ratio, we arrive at 0.90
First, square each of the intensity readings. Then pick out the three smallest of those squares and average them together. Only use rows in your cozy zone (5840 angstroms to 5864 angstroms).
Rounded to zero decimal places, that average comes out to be 153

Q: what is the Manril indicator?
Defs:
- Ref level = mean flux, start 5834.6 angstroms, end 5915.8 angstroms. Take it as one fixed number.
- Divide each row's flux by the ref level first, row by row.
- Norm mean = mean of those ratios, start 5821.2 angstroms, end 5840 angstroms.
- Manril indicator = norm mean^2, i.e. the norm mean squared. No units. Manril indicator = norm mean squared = 1.18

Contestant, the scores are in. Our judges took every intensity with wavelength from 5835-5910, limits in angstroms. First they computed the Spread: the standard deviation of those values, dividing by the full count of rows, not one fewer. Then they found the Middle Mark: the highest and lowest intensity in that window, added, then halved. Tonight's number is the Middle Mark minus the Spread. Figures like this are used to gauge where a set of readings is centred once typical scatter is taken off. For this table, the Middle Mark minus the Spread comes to 11.5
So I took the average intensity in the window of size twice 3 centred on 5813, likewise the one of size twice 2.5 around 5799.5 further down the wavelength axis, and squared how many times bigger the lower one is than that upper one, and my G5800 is 1.11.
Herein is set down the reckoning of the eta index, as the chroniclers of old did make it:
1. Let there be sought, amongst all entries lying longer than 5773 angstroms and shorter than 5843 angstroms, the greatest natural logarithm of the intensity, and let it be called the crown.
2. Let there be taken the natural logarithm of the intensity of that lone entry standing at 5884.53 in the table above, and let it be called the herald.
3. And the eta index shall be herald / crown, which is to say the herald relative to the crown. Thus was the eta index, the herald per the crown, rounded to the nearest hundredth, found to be 0.93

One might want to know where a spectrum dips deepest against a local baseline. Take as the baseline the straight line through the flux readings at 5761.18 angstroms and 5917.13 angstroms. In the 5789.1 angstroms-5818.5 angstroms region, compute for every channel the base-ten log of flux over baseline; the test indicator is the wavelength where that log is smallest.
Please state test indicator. 5790.44 angstroms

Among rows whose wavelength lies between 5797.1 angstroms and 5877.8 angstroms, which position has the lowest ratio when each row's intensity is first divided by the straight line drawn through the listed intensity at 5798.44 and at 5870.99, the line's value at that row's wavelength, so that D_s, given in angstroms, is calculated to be 5860.19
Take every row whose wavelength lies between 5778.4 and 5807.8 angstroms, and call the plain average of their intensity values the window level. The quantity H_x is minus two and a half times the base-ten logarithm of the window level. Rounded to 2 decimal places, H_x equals -2.82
